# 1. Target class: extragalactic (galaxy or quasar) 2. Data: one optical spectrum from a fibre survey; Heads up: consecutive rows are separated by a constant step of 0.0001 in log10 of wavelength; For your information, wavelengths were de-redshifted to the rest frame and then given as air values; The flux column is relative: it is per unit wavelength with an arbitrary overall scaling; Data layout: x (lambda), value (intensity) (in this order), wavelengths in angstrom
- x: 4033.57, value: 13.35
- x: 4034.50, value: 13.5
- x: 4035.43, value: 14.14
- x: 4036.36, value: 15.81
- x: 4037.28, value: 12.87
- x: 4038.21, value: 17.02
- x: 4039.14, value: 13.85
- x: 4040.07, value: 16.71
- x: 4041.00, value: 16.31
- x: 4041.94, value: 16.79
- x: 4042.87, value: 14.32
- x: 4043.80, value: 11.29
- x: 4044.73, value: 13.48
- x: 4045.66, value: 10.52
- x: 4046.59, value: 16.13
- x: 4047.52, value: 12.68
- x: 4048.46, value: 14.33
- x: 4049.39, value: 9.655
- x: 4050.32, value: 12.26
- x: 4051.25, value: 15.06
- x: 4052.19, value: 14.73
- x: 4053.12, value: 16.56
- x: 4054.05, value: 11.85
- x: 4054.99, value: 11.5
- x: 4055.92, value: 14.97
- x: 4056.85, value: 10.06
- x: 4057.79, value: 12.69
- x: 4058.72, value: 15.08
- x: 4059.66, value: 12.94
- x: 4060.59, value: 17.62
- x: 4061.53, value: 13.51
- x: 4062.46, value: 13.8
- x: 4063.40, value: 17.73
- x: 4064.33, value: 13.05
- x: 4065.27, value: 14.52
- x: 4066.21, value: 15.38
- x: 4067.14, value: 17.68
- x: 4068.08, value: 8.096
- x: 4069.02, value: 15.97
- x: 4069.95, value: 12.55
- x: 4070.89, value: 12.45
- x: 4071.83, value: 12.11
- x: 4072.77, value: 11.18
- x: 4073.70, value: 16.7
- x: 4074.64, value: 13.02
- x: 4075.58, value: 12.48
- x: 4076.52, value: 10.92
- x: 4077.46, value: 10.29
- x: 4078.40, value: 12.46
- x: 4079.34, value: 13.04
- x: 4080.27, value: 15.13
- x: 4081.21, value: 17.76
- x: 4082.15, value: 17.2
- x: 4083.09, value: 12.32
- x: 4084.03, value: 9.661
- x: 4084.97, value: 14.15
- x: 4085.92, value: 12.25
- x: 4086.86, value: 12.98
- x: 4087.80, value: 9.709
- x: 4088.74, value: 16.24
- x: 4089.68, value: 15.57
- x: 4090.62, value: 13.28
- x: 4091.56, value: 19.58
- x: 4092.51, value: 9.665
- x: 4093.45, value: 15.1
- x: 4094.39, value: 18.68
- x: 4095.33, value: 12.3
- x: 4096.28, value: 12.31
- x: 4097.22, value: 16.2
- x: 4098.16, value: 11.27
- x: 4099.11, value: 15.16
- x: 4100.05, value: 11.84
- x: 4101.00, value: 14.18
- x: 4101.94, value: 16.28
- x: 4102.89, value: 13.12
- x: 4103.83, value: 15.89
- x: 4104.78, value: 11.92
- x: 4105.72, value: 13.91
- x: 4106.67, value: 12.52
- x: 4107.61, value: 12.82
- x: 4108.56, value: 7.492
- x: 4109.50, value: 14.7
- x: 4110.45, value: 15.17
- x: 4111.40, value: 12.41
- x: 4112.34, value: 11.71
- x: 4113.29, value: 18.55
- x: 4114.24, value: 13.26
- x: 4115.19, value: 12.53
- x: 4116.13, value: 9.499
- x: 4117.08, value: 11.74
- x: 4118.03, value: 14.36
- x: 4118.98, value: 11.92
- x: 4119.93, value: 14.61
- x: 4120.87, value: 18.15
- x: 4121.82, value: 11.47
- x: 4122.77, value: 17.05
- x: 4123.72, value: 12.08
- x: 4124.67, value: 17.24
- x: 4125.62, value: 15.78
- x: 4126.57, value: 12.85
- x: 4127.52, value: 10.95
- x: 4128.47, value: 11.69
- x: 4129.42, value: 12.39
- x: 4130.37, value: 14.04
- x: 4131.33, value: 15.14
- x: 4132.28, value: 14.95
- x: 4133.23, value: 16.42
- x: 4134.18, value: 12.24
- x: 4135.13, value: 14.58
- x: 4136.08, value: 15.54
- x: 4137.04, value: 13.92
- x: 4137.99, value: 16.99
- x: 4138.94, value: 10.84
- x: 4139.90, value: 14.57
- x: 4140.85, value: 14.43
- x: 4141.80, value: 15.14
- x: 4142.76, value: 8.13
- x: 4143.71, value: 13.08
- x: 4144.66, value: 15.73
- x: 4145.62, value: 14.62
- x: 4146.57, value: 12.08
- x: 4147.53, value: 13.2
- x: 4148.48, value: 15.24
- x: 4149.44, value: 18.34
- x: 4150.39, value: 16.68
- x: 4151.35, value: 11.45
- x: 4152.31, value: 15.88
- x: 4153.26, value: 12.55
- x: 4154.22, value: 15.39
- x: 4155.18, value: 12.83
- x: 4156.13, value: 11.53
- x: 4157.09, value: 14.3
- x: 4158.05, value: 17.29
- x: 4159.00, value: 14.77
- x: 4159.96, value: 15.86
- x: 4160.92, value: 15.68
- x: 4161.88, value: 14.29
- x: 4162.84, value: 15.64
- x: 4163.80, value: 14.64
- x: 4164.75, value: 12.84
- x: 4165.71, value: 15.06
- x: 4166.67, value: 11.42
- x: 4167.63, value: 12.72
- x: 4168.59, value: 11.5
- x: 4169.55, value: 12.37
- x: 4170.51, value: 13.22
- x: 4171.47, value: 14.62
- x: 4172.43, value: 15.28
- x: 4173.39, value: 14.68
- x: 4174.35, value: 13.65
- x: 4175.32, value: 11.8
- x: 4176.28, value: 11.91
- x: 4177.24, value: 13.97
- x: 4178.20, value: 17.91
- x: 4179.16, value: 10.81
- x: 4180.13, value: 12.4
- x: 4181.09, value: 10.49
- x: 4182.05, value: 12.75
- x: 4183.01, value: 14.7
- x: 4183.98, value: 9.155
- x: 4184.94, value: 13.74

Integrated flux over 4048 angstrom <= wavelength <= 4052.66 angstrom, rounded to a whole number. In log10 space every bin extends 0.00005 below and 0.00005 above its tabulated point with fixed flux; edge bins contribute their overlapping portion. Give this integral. 62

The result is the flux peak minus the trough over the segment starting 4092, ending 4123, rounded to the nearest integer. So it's 11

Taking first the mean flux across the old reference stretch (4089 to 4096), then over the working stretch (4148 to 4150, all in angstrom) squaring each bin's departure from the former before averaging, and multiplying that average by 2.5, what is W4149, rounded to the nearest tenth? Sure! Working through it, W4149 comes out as 15.1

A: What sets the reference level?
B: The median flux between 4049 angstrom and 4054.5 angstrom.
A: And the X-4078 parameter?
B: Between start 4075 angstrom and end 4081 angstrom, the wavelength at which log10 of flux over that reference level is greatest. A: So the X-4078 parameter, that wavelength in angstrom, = 4080.27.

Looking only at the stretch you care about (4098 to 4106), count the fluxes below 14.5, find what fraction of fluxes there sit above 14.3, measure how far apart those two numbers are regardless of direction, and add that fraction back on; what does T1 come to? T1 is 6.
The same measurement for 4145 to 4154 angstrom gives 4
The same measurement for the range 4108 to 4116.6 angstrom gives 6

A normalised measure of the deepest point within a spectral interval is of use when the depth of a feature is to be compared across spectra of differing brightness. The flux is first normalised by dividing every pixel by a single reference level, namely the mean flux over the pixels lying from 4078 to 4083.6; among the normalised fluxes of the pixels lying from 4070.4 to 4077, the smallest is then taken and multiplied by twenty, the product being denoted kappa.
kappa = 14.9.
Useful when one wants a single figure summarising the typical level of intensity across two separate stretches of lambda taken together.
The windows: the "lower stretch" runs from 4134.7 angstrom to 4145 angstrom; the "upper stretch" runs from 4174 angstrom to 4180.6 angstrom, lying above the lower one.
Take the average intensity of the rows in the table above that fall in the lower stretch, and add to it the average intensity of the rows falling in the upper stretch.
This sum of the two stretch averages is 27.1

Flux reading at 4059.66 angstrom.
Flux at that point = 12.94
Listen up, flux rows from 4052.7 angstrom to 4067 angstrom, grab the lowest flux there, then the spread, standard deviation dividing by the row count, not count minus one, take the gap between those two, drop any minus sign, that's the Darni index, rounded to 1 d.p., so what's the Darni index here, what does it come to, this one 7.9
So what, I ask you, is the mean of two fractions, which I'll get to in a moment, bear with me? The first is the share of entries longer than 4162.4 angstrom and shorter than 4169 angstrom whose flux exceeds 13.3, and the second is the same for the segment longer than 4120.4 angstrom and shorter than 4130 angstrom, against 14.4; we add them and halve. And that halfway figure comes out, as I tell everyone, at 0.41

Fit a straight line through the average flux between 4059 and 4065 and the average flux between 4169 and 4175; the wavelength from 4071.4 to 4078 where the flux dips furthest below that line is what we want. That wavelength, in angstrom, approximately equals 4077.46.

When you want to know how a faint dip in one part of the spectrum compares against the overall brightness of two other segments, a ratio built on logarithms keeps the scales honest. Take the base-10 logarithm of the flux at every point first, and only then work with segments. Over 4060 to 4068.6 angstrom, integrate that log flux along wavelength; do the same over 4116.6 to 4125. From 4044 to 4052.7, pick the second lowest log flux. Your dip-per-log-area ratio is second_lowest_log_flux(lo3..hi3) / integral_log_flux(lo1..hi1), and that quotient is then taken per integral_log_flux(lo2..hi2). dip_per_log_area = 0.0107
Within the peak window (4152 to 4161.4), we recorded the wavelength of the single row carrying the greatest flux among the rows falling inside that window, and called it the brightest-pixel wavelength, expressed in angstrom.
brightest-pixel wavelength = 4158.05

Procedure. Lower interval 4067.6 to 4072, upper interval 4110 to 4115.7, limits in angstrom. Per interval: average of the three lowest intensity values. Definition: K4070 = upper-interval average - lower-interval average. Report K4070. 1.3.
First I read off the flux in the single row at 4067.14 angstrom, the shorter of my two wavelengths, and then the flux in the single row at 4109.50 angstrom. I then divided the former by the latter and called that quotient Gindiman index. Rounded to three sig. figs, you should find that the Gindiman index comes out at 1.20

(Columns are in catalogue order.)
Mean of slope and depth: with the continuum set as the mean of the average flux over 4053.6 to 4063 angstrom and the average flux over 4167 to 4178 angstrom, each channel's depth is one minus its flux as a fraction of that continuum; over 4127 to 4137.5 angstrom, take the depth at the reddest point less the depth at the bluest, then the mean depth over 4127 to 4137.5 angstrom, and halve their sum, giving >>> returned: -0.13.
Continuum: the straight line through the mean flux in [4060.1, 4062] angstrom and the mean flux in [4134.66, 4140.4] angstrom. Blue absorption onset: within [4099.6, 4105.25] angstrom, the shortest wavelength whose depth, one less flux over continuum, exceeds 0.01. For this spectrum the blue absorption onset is 4100.05 angstrom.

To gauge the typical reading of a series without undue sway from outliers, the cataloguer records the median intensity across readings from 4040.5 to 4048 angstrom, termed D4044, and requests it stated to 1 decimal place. 13.9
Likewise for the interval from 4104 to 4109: 12.5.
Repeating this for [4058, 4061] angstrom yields 15.1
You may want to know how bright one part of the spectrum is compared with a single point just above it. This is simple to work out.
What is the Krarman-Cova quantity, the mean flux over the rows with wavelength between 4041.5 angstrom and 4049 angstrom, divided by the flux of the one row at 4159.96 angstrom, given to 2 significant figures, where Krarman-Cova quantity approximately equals 0.86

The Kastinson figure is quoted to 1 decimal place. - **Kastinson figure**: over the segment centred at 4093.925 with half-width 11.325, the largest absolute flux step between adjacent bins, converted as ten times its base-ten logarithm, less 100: -90.0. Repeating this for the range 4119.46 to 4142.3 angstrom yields -91.8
